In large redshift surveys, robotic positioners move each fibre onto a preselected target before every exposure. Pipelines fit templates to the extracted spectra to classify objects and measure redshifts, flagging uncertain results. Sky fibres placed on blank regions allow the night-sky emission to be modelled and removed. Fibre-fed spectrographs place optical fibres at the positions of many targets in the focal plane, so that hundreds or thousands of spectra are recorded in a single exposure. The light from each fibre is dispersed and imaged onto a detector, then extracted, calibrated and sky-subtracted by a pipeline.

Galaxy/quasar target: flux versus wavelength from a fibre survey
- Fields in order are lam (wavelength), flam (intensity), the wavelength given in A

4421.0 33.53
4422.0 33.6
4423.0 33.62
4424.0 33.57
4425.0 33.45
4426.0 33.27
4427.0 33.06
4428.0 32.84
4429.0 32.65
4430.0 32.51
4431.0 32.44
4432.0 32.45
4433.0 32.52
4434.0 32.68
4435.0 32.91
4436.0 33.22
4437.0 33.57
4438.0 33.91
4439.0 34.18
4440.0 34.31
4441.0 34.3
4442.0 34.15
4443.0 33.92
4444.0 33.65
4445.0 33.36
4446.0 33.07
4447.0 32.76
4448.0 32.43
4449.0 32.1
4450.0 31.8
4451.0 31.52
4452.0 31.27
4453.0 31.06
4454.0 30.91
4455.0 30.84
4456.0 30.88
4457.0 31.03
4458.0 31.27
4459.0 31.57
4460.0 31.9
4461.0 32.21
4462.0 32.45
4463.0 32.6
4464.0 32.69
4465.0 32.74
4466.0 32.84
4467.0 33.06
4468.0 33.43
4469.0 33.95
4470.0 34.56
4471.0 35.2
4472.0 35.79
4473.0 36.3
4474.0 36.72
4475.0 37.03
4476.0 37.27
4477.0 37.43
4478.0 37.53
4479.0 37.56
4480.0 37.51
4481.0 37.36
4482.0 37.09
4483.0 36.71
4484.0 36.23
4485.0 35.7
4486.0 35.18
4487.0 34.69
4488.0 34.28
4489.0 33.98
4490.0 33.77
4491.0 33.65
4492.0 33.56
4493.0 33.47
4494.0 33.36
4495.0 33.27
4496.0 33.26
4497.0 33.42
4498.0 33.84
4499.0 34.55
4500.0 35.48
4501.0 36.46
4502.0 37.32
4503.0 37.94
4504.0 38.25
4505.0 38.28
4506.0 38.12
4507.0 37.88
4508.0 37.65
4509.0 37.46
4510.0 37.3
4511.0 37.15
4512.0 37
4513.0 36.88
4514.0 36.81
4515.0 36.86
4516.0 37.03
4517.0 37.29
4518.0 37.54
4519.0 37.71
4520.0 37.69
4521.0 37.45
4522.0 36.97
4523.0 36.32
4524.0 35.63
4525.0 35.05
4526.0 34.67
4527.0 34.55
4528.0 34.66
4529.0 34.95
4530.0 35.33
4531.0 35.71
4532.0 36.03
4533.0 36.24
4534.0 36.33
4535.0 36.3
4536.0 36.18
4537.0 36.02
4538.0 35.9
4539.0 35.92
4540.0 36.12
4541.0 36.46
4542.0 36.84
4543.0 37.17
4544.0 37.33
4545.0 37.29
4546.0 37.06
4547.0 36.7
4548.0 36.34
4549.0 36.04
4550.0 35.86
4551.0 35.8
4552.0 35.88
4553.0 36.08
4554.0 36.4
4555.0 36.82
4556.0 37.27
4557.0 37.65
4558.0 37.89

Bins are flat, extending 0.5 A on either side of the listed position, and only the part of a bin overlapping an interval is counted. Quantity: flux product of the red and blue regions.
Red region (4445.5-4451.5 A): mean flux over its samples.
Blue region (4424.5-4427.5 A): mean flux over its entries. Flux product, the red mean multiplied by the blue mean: 1074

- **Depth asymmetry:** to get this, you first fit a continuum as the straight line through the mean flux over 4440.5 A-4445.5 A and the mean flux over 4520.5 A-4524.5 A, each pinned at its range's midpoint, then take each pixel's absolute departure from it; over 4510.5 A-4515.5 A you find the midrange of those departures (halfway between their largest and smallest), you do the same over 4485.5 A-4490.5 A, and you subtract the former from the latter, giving 0.21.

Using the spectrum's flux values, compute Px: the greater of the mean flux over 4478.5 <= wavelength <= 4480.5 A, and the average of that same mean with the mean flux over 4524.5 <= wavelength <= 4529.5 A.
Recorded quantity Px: 37.5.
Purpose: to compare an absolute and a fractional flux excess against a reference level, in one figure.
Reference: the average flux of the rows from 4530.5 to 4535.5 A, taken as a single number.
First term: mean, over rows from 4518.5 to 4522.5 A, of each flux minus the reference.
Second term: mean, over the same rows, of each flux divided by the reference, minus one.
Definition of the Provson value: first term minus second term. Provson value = 1.3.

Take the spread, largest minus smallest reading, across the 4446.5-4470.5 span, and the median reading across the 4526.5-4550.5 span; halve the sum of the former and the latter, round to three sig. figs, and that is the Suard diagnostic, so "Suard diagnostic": 19.9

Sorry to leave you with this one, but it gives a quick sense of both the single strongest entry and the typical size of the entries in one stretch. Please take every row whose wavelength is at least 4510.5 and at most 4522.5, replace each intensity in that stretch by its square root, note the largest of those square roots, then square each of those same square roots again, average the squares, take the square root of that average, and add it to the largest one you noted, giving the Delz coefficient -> 12.2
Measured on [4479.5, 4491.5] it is 12.1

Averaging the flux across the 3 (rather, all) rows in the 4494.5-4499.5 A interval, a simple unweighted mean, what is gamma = 33.7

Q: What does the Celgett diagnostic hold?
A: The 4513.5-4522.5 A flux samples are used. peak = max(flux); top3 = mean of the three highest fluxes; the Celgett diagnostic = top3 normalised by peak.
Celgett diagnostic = 0.998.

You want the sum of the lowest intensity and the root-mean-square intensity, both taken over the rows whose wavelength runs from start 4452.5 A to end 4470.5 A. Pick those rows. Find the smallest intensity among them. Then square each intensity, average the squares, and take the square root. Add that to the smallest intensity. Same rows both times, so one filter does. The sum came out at 63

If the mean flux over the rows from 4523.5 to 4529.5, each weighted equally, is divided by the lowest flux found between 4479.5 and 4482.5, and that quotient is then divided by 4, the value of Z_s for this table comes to 0.24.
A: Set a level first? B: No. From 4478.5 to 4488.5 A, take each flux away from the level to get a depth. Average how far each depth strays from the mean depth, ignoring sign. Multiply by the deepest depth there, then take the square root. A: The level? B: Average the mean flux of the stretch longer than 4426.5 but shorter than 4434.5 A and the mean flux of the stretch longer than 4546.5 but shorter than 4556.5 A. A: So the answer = 0.45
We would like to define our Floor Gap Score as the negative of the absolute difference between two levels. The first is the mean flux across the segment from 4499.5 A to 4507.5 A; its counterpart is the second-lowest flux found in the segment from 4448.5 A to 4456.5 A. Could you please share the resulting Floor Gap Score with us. -6.6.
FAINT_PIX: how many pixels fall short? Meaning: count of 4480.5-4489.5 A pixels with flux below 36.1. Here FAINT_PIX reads 5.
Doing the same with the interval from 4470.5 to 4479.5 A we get 2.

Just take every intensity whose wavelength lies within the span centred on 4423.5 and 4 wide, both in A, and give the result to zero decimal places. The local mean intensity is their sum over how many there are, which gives 34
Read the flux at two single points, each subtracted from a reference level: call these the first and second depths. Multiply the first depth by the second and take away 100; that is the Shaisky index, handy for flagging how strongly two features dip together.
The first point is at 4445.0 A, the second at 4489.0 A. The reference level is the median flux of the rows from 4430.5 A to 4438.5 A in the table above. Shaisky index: -99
